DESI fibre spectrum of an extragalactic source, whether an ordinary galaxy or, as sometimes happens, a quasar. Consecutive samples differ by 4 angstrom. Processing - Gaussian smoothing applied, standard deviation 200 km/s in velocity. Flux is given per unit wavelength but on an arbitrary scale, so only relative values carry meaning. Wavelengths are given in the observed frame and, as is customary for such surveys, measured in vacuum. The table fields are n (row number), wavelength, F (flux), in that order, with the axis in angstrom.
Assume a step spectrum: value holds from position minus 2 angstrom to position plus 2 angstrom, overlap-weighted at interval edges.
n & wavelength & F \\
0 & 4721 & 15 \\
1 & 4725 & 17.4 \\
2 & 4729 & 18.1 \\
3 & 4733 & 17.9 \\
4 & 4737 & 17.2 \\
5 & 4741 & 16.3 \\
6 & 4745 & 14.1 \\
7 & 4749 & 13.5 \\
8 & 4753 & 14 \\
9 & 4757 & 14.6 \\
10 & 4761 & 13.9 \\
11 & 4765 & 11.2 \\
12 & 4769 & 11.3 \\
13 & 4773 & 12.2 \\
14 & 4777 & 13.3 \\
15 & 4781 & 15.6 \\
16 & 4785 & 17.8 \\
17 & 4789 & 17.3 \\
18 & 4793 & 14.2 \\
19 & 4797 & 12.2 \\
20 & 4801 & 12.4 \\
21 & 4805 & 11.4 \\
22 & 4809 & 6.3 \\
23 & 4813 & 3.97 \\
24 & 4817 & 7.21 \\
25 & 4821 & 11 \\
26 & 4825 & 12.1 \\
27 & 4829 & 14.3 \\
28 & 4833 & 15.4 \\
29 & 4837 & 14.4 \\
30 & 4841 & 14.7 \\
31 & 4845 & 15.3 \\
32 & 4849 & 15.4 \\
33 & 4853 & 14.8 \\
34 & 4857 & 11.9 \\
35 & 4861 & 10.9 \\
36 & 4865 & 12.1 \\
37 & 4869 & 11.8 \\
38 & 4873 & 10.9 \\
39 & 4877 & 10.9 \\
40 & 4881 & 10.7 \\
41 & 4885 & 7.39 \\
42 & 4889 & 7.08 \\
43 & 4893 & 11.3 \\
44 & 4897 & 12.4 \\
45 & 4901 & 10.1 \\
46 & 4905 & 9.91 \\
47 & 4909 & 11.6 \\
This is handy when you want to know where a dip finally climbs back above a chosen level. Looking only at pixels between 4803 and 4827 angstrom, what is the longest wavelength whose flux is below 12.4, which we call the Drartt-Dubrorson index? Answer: 4825 angstrom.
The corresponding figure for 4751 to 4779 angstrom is 4773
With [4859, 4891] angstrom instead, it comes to 4889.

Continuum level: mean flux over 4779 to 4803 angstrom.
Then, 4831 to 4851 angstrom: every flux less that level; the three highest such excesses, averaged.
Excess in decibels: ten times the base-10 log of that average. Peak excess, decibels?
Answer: -3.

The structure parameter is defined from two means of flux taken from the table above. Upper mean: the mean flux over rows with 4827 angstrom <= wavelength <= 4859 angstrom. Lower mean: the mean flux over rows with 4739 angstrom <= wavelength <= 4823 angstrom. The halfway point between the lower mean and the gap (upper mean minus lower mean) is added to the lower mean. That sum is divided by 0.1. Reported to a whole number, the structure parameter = 198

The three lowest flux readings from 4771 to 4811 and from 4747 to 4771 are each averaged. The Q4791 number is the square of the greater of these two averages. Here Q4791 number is 144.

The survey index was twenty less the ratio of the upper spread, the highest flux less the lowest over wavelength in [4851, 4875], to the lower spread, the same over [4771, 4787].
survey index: 19.3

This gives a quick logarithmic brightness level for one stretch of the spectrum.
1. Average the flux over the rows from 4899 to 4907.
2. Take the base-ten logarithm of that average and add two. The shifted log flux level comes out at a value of 3.00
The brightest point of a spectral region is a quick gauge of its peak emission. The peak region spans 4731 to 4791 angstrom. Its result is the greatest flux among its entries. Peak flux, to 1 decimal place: 17.9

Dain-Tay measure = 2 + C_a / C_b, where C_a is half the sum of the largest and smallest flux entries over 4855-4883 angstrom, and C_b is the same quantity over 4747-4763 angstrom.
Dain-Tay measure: 2.81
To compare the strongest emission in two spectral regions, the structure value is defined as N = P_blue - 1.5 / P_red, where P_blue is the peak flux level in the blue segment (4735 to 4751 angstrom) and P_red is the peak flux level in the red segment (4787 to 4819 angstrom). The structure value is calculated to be 17.1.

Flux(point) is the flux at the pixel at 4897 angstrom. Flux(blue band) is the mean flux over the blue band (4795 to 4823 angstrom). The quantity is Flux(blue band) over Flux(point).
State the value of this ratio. 0.74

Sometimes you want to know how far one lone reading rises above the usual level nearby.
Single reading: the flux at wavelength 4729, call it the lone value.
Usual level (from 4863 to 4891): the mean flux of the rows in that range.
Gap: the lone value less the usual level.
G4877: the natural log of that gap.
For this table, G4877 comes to 2.1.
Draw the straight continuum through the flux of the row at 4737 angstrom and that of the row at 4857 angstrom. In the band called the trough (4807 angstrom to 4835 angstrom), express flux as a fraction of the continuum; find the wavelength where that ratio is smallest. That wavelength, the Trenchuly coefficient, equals 4813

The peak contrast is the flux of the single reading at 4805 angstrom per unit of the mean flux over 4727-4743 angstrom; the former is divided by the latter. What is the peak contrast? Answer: 0.66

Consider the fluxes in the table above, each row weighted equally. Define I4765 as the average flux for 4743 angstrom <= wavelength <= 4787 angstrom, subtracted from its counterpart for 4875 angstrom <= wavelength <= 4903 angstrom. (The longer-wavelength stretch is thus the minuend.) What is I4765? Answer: -3.8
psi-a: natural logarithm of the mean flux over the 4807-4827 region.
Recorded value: 2.09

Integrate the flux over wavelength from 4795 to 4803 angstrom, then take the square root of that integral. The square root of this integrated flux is 9.9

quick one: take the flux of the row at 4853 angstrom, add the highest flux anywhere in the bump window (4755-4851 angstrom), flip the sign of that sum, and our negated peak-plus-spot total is -33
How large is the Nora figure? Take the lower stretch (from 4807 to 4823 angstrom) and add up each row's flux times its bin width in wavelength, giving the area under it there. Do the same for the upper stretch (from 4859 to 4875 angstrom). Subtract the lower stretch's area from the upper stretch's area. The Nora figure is 69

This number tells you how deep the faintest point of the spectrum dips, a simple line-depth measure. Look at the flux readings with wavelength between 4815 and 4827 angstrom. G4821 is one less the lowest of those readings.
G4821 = -6.2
